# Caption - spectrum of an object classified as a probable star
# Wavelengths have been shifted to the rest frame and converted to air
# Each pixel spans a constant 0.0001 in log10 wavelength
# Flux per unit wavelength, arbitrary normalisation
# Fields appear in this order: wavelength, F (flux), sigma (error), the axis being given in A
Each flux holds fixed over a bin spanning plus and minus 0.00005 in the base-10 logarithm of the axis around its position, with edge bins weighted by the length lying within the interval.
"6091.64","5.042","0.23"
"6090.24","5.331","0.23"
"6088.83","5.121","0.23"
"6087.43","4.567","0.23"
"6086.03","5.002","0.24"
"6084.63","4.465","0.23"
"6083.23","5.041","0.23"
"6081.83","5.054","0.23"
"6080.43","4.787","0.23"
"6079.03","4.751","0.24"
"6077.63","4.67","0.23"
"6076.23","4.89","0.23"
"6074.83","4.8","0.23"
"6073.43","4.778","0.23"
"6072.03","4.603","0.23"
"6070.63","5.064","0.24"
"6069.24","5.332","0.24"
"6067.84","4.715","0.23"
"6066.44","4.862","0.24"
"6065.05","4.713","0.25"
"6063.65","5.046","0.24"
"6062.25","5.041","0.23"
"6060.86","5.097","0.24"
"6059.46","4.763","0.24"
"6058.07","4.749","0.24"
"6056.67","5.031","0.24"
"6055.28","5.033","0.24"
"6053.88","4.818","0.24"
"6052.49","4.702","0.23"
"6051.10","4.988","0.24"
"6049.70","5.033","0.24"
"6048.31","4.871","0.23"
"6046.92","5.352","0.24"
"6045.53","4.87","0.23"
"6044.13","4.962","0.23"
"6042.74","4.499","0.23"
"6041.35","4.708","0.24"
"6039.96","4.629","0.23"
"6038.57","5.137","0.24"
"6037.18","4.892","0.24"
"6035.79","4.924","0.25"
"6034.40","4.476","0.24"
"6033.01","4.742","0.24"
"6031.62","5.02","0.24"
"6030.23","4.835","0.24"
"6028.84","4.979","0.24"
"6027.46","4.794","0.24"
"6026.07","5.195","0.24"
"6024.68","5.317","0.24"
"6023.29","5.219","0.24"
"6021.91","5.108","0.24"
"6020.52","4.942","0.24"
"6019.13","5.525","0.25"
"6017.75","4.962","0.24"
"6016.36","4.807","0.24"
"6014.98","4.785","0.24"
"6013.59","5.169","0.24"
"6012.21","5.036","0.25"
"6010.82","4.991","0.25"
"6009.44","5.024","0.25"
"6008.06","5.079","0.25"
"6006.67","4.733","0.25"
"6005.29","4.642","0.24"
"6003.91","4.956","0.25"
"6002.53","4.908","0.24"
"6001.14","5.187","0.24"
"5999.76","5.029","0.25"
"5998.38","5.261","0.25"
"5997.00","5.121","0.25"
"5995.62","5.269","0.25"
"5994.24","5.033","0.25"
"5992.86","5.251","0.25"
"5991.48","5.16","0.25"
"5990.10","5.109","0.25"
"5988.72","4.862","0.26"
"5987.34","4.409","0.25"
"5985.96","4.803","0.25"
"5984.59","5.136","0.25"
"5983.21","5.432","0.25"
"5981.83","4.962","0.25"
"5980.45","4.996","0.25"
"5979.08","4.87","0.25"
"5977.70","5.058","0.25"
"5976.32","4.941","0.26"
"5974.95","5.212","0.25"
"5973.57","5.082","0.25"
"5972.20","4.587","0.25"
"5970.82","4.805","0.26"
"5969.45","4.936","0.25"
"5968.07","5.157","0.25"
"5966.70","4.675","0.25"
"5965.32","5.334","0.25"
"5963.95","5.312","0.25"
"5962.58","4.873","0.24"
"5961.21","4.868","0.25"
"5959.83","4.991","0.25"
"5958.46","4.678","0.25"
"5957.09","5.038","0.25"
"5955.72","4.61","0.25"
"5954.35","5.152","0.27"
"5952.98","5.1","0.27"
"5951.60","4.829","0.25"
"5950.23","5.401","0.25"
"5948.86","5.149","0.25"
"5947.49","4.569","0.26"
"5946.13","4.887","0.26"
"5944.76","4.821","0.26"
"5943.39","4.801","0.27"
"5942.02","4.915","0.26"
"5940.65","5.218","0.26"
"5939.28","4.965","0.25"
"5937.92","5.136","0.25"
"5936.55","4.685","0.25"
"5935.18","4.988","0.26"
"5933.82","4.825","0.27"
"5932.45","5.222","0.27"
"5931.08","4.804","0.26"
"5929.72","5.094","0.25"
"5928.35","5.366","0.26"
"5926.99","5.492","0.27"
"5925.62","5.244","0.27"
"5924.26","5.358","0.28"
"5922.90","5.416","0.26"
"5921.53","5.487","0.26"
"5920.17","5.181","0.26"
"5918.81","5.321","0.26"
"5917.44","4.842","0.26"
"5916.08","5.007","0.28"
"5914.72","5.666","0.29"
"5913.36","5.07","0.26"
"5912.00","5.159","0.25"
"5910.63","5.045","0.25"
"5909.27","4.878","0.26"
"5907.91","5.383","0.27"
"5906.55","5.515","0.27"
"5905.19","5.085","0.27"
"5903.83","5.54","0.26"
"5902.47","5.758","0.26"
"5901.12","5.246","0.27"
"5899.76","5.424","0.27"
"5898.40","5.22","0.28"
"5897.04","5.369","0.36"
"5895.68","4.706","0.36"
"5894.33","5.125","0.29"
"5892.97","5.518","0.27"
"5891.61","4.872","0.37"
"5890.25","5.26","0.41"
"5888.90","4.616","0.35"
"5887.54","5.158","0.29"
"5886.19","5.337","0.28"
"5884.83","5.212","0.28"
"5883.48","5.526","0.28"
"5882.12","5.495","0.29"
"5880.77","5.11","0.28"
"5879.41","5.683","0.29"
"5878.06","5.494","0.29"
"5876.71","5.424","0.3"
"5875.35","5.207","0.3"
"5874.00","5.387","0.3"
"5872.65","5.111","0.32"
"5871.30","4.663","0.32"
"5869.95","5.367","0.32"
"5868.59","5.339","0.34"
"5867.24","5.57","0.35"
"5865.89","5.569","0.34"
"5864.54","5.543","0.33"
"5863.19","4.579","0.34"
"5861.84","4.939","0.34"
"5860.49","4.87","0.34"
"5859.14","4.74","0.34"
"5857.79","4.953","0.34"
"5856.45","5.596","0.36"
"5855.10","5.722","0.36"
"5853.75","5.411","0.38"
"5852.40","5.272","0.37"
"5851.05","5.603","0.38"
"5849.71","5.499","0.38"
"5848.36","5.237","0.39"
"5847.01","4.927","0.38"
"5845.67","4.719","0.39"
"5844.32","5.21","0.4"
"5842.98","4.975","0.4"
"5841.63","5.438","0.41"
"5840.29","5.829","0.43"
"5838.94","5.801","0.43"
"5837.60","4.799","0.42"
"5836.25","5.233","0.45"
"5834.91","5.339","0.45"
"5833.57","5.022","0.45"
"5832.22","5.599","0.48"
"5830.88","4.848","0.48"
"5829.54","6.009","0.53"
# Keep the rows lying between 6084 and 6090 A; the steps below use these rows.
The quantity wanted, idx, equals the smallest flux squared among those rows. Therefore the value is 19.9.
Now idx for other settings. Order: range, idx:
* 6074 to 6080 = 21.8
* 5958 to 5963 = 21.9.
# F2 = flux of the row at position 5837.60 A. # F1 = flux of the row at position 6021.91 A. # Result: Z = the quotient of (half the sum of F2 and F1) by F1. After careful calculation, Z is 0.97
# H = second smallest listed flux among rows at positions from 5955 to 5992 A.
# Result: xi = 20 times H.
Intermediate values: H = 4.587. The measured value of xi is 92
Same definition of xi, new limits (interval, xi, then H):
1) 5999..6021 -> 95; 4.733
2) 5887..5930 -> 94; 4.706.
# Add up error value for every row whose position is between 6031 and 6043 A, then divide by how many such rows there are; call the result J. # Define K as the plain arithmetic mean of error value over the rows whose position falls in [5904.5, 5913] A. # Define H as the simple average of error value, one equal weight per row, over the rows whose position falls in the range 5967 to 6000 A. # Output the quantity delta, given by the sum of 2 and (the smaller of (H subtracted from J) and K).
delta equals 1.99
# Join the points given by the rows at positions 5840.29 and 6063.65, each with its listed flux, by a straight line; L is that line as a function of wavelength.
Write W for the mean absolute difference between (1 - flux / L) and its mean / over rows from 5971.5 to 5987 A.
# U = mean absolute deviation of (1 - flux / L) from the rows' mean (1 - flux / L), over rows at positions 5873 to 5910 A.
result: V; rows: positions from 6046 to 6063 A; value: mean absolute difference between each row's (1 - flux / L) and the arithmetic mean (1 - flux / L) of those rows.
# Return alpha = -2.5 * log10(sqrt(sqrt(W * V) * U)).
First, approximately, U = 0.0381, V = 0.029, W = 0.030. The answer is 3.69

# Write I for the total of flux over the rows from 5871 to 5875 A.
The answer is 15.2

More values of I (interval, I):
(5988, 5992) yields 15.1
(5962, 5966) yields 15.5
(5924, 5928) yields 16.1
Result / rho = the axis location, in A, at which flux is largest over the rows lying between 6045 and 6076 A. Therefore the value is 6046.92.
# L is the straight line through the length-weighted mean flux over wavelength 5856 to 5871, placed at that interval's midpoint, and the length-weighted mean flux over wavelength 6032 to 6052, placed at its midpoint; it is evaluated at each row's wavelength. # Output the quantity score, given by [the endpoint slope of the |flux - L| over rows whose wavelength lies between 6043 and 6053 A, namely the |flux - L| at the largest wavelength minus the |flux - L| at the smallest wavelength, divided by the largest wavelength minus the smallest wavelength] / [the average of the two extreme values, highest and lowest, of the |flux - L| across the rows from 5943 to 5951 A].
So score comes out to 0.02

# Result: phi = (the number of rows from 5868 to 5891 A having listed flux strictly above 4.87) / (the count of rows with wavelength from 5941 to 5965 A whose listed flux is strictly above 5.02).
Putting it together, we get 2.5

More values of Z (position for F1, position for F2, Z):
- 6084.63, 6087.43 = 1.01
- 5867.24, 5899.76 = 0.99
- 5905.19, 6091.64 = 1.00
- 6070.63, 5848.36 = 1.02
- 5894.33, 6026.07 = 1.01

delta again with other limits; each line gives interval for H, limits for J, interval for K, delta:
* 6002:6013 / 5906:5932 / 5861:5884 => 2.02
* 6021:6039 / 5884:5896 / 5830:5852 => 2.08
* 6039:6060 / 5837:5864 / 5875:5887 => 2.14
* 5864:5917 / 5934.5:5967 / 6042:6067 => 1.96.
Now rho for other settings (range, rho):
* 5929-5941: 5932.45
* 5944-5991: 5983.21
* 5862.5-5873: 5867.24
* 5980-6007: 5983.21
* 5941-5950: 5948.86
